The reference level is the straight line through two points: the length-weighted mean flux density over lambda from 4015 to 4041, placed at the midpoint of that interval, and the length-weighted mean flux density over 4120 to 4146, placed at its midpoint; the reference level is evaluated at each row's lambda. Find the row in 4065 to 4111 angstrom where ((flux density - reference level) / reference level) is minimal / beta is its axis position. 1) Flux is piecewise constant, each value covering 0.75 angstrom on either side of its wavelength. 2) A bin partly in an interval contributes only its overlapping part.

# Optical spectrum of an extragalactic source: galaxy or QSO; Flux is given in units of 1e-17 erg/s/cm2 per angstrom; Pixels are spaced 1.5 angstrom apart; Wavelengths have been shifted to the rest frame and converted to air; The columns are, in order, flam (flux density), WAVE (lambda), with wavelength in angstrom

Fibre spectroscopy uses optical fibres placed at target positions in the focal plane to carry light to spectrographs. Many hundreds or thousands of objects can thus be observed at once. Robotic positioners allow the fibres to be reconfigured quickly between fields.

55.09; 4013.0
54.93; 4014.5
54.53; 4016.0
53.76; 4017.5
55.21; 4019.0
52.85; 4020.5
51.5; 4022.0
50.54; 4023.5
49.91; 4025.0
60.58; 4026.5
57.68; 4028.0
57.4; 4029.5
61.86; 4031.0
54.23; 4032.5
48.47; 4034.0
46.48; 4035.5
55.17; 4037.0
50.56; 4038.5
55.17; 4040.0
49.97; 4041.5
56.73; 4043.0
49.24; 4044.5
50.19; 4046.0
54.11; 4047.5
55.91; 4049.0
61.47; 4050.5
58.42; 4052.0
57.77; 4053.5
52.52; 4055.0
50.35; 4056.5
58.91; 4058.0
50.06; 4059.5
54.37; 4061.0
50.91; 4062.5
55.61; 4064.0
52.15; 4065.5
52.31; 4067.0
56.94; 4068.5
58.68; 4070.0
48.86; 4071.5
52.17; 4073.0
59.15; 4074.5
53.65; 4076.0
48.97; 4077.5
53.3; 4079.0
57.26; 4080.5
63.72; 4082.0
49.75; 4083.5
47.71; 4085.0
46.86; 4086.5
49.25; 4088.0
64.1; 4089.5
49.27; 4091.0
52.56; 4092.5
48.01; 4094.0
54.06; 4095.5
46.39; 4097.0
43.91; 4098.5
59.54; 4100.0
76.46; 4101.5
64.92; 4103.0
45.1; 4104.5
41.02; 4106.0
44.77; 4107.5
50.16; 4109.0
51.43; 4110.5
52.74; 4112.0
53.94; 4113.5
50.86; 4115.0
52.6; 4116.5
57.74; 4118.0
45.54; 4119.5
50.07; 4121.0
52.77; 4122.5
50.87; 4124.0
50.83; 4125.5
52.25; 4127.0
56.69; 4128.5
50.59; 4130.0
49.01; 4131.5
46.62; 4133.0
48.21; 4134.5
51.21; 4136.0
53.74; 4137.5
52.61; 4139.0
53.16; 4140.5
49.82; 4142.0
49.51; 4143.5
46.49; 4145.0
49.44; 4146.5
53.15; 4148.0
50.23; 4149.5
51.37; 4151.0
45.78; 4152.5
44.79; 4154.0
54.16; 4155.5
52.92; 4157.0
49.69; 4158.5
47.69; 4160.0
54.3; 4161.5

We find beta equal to 4106.0 angstrom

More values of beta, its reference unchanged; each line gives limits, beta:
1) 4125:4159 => 4154.0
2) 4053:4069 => 4059.5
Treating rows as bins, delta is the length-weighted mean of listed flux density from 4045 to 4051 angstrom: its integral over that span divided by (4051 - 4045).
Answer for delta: 54.9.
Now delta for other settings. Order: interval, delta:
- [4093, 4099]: 48.5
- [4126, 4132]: 52.2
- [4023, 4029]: 55.0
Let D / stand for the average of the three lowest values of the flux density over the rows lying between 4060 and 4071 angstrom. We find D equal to 51.8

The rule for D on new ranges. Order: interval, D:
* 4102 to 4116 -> 43.6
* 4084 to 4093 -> 47.9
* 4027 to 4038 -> 49.7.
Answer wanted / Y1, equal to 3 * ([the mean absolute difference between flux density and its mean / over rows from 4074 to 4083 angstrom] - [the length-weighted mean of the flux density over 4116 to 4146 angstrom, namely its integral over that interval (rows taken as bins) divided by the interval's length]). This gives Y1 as -141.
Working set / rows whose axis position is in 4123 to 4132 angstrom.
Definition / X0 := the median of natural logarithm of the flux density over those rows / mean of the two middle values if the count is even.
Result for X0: 3.93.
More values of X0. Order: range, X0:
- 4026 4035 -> 4.05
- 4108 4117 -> 3.95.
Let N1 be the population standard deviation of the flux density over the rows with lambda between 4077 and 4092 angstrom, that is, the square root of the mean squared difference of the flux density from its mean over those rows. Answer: 6.1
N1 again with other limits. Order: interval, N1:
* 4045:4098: 4.6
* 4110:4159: 2.9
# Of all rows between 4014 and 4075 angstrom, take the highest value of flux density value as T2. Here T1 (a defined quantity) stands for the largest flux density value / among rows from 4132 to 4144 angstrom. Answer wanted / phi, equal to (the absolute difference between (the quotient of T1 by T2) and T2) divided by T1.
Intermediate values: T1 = 53.74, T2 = 61.86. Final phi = 1.13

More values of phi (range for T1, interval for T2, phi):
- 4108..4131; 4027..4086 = 1.09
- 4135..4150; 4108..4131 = 1.06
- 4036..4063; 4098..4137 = 1.23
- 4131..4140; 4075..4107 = 1.41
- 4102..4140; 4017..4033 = 0.94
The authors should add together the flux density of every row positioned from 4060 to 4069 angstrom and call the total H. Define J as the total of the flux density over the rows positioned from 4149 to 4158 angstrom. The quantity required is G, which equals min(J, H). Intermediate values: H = 322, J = 299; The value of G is 299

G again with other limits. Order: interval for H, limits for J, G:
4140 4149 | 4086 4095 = 302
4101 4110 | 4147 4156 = 299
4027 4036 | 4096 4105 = 326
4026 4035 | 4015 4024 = 318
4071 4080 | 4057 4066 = 316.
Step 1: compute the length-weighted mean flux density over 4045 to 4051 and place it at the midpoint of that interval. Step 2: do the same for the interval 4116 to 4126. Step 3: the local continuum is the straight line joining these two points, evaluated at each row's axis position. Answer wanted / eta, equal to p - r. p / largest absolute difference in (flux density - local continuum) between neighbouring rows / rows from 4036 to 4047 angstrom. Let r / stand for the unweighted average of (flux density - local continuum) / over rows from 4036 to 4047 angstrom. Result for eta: 10.2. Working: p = 7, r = -2.8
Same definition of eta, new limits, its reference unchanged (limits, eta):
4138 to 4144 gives 2.5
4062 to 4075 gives 9.6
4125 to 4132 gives 5.3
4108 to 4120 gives 12.0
